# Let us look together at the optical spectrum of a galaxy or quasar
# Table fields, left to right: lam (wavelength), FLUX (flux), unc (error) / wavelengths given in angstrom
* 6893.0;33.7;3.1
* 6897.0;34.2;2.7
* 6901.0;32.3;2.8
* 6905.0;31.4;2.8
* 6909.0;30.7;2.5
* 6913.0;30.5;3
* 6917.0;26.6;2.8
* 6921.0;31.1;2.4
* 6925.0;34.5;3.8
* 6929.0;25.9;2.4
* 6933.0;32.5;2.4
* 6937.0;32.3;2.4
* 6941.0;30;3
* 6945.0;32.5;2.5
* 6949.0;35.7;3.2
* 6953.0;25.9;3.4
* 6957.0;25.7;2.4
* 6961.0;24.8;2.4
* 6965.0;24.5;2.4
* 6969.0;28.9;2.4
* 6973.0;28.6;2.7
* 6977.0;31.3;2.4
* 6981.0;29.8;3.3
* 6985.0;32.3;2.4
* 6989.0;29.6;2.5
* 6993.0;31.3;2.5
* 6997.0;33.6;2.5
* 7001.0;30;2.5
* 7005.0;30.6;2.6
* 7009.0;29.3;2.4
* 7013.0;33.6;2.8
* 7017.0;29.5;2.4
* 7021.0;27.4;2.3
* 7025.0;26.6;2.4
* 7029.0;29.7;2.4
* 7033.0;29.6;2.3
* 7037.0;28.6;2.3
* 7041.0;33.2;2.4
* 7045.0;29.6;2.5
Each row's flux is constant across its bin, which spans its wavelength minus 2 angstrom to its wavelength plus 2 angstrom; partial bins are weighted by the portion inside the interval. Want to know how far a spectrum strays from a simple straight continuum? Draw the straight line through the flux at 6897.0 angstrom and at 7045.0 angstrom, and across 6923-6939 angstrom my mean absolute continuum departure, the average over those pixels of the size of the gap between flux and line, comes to 2.4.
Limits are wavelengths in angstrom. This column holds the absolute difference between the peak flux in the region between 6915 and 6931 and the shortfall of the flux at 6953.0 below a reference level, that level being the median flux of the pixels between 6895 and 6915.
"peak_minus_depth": 29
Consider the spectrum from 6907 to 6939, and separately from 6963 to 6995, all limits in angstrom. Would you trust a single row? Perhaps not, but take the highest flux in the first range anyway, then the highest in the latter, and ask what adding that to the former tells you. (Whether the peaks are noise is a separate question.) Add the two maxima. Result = 66.8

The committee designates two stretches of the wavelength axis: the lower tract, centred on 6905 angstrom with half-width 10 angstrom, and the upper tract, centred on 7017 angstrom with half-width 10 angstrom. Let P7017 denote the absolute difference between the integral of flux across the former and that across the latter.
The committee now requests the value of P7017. 51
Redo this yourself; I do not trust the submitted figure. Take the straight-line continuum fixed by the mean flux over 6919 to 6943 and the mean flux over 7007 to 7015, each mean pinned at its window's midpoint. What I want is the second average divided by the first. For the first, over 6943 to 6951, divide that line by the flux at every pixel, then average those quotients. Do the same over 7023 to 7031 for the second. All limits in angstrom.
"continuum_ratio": 1.23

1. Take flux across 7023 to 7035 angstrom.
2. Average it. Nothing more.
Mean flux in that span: 28.6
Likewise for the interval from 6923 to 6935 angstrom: 31.0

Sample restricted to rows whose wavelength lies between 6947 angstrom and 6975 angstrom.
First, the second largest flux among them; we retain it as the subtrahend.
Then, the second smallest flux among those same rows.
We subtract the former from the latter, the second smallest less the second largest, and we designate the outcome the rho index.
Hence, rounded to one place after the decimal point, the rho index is -4.1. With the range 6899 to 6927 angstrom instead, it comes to -1.8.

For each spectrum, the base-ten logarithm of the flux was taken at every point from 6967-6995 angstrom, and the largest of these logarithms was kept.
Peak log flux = 1.51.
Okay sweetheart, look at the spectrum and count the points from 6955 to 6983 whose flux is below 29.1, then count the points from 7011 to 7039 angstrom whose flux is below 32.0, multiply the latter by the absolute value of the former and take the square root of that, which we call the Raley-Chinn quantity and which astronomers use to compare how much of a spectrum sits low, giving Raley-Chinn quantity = 5.5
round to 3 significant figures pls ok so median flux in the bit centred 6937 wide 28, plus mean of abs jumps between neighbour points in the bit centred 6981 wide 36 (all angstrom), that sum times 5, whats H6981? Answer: 174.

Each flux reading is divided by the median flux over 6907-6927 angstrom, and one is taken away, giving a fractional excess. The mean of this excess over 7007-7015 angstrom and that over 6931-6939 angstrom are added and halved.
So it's 0.04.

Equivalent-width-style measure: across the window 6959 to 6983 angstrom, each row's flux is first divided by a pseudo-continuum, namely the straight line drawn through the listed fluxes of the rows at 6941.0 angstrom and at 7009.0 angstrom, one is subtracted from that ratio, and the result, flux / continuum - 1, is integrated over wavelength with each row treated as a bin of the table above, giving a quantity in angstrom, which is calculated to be -1.4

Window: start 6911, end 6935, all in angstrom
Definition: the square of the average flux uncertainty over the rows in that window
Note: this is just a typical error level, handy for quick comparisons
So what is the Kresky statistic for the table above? 7.8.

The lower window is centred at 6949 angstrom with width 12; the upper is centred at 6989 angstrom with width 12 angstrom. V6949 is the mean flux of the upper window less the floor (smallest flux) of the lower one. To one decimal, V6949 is 5.2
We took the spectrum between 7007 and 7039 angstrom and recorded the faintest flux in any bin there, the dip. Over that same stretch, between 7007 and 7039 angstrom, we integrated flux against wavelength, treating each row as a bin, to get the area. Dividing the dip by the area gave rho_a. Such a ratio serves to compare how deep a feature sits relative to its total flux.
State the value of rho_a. 0.0284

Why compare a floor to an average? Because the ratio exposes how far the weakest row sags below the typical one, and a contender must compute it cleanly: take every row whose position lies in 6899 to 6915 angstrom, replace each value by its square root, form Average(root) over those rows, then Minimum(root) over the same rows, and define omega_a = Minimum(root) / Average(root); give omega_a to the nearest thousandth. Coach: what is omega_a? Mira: 0.988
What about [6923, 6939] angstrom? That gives 0.911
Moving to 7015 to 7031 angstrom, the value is 0.970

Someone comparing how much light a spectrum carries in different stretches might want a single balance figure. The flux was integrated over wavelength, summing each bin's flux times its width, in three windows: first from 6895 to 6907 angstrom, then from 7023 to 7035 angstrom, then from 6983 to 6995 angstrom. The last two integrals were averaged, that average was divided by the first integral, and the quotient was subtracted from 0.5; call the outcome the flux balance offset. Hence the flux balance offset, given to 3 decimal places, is -0.415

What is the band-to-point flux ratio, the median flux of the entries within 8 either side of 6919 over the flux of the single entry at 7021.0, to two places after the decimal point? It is 1.12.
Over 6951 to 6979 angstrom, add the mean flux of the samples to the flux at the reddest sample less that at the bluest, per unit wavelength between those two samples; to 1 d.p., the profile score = 27.3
